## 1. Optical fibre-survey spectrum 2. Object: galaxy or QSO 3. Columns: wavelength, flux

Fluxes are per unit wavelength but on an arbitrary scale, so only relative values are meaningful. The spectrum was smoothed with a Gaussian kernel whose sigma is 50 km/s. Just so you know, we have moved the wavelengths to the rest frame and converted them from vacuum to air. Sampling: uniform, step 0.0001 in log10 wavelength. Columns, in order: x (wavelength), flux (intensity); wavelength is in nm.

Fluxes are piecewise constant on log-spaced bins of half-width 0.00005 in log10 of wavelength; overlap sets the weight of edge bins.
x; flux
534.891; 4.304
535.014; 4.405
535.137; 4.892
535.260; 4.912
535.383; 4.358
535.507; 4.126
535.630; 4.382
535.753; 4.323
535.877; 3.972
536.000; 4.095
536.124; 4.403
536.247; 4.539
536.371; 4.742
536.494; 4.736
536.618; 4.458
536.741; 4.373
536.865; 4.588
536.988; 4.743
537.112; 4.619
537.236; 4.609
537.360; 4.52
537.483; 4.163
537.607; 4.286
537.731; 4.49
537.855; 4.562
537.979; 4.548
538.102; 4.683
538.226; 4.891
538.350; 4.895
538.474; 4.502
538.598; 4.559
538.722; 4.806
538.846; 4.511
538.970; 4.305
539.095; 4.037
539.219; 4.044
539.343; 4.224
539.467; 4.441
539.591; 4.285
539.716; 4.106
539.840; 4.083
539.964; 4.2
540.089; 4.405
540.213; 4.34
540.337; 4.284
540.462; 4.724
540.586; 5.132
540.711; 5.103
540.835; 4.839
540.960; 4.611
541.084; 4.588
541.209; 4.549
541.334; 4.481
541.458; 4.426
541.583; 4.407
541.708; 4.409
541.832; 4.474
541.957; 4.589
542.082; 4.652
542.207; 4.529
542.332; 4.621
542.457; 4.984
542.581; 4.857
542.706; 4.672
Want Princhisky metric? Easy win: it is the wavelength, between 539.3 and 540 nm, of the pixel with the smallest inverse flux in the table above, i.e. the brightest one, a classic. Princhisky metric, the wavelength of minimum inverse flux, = 539.467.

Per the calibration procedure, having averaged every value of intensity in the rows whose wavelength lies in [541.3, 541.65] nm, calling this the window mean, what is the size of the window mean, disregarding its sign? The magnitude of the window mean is 4.44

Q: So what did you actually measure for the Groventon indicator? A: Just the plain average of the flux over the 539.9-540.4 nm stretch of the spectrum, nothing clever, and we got 4.3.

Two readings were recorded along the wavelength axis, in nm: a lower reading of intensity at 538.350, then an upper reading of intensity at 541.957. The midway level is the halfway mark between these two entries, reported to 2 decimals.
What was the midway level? 4.74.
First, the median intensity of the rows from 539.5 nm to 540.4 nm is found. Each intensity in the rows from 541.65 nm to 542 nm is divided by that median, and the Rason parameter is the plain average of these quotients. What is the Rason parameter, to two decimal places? 1.05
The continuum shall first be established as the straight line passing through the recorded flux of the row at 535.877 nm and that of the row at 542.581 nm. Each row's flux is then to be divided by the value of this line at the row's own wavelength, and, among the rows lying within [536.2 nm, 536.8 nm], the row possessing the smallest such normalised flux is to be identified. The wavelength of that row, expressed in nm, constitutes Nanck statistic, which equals 536.741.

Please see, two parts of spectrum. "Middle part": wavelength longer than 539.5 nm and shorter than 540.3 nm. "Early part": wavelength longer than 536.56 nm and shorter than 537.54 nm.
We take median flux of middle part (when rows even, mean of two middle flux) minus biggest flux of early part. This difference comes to -0.50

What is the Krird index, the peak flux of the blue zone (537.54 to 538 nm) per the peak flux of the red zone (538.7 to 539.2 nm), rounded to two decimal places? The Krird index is 0.95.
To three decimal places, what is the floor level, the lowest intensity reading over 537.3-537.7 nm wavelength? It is 4.163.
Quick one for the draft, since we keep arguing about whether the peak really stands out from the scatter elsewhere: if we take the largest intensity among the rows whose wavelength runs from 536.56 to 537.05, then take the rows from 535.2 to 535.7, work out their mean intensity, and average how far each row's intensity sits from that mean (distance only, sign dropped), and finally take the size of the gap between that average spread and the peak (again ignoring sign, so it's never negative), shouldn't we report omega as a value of 4.509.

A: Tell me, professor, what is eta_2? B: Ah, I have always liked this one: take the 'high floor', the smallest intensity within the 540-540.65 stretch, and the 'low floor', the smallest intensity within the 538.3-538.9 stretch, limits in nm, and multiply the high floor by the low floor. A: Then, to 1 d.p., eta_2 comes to 19.3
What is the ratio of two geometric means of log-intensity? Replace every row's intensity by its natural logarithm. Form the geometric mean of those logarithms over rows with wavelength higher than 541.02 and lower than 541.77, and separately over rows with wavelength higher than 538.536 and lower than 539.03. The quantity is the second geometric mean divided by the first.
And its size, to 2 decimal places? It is 1.01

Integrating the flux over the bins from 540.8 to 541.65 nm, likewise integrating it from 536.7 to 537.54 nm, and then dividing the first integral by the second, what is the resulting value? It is 1.0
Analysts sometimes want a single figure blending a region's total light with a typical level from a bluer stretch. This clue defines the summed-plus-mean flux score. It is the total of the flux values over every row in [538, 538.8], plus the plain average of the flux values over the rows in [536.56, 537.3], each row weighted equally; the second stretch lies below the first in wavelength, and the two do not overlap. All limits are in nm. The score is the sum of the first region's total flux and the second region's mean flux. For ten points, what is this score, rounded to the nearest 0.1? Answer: 32.9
